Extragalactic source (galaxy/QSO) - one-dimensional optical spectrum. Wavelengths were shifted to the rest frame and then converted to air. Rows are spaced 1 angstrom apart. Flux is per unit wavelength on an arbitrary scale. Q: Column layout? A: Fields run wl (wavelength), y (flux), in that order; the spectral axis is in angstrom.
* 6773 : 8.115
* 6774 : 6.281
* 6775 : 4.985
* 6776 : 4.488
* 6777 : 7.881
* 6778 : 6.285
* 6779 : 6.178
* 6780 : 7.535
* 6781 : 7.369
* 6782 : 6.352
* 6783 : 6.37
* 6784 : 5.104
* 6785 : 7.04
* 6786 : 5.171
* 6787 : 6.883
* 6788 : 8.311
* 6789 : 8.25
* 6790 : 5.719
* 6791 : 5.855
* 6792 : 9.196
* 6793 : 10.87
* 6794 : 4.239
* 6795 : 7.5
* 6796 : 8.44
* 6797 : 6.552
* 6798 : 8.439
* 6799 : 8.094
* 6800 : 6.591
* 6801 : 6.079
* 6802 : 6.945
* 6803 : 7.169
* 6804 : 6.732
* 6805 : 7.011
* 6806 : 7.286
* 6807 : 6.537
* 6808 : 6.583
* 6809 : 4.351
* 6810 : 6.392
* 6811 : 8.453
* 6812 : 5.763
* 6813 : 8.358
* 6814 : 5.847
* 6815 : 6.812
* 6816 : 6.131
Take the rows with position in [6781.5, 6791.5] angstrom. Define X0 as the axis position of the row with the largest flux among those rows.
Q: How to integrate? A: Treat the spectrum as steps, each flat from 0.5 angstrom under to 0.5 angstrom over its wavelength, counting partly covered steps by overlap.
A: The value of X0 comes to 6788 angstrom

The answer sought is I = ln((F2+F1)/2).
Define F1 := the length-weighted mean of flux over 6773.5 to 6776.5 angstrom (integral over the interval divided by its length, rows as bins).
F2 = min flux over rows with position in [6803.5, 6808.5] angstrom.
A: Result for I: 1.77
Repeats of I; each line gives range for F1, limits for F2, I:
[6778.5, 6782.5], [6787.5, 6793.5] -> 1.84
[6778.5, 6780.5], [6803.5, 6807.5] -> 1.90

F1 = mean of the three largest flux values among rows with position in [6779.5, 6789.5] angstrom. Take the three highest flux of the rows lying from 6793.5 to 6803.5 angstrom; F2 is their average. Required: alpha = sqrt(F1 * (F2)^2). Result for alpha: 23.6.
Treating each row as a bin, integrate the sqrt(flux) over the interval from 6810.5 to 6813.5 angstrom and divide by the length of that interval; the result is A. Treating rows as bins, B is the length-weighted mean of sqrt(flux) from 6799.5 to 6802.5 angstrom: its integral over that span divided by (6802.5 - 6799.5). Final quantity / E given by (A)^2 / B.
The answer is 2.92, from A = 2.73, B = 2.56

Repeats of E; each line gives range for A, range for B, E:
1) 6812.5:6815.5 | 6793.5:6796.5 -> 2.71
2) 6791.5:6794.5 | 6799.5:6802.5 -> 3.06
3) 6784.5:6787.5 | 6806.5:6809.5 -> 2.64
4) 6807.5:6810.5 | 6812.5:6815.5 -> 2.17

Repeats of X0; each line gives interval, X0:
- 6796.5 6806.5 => 6798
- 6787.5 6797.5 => 6793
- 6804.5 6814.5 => 6811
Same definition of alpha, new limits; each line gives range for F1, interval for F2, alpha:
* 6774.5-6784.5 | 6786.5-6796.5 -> 26.2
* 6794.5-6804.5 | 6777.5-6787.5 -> 21.1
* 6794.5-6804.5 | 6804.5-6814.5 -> 23.2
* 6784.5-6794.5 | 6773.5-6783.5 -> 23.4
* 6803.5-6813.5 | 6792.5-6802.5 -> 26.2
